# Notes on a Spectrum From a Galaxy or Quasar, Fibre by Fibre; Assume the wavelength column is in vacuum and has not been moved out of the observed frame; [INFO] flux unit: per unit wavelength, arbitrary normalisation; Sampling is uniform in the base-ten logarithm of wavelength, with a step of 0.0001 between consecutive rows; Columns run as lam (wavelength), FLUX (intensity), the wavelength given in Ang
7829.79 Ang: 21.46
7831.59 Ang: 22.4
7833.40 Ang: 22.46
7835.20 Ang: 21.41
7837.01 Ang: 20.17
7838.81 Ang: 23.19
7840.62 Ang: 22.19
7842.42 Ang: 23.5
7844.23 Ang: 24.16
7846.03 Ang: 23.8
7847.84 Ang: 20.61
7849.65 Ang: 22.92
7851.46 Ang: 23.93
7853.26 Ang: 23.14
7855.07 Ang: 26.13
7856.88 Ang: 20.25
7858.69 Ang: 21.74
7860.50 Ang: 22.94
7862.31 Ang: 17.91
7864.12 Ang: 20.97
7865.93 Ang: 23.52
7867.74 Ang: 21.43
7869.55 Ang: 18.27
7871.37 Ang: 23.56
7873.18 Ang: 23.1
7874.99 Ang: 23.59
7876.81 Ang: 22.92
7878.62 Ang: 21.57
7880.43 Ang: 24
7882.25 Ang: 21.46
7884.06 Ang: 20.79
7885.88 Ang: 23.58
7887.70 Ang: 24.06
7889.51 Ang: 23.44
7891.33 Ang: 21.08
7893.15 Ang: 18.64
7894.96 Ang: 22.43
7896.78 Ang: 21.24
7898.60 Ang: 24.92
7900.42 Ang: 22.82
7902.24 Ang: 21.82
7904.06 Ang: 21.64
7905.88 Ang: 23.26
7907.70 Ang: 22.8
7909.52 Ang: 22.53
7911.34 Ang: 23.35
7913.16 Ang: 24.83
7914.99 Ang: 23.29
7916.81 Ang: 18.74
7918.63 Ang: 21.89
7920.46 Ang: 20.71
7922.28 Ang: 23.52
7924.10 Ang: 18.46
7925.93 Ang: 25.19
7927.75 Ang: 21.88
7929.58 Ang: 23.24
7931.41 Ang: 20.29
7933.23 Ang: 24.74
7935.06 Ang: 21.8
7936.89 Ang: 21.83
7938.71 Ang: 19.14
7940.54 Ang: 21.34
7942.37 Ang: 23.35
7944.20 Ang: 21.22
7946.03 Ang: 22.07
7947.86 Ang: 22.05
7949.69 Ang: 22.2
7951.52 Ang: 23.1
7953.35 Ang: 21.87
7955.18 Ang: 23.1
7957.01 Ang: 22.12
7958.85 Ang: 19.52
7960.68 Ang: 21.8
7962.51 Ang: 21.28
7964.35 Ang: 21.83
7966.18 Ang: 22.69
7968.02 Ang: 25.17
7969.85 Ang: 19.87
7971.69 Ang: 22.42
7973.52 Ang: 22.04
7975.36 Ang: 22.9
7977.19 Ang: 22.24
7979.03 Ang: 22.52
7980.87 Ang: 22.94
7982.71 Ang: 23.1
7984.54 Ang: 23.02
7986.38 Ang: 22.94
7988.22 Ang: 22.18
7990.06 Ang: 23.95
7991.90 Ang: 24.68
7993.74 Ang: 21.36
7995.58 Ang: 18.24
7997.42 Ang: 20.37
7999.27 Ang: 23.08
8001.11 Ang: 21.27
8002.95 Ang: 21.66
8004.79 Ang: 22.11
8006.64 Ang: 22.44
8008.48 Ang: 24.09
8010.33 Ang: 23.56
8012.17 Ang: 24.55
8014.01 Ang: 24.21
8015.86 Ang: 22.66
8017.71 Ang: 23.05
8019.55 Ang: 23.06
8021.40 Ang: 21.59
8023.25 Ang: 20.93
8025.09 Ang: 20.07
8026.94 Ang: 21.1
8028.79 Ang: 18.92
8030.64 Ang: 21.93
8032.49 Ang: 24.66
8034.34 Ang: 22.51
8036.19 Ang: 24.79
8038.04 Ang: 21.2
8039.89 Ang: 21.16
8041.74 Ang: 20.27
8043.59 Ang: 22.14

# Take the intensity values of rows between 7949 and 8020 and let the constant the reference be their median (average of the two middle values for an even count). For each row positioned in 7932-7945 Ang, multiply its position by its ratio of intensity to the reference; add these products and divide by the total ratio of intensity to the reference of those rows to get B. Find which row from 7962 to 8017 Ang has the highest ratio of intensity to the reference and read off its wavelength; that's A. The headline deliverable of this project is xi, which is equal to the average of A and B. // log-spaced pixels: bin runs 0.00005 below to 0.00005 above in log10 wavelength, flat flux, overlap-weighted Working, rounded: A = 7968.02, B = 7938.6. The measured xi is 7953.3 Ang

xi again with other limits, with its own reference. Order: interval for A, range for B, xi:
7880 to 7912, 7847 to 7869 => 7878.1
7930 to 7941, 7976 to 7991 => 7958.5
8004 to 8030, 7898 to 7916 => 7959.5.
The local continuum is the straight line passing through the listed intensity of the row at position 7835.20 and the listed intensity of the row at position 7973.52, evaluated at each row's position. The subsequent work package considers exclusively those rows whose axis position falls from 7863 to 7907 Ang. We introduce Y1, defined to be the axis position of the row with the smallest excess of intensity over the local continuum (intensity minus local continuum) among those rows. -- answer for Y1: 7869.55 Ang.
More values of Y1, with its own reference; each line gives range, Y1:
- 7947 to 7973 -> 7958.85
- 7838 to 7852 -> 7847.84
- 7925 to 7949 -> 7938.71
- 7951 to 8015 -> 7995.58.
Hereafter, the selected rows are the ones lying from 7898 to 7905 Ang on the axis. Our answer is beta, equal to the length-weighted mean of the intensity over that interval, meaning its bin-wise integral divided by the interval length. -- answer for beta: 22.7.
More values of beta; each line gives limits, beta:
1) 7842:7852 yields 23.1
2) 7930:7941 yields 21.6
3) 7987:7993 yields 23.5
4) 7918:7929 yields 22.0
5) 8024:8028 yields 20.6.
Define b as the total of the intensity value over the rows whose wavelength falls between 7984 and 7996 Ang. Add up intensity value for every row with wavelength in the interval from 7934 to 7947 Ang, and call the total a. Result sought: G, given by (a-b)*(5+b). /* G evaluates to -907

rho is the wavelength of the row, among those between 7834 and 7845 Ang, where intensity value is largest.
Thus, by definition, 7844.23 Ang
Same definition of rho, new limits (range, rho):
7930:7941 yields 7933.23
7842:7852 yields 7844.23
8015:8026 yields 8019.55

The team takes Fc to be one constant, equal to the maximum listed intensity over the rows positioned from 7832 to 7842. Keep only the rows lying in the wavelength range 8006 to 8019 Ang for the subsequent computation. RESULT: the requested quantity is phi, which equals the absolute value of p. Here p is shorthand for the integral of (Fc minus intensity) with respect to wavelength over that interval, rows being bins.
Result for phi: 4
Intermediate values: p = -4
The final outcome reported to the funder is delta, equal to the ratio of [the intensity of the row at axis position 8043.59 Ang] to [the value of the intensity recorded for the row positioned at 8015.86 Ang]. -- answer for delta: 0.98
